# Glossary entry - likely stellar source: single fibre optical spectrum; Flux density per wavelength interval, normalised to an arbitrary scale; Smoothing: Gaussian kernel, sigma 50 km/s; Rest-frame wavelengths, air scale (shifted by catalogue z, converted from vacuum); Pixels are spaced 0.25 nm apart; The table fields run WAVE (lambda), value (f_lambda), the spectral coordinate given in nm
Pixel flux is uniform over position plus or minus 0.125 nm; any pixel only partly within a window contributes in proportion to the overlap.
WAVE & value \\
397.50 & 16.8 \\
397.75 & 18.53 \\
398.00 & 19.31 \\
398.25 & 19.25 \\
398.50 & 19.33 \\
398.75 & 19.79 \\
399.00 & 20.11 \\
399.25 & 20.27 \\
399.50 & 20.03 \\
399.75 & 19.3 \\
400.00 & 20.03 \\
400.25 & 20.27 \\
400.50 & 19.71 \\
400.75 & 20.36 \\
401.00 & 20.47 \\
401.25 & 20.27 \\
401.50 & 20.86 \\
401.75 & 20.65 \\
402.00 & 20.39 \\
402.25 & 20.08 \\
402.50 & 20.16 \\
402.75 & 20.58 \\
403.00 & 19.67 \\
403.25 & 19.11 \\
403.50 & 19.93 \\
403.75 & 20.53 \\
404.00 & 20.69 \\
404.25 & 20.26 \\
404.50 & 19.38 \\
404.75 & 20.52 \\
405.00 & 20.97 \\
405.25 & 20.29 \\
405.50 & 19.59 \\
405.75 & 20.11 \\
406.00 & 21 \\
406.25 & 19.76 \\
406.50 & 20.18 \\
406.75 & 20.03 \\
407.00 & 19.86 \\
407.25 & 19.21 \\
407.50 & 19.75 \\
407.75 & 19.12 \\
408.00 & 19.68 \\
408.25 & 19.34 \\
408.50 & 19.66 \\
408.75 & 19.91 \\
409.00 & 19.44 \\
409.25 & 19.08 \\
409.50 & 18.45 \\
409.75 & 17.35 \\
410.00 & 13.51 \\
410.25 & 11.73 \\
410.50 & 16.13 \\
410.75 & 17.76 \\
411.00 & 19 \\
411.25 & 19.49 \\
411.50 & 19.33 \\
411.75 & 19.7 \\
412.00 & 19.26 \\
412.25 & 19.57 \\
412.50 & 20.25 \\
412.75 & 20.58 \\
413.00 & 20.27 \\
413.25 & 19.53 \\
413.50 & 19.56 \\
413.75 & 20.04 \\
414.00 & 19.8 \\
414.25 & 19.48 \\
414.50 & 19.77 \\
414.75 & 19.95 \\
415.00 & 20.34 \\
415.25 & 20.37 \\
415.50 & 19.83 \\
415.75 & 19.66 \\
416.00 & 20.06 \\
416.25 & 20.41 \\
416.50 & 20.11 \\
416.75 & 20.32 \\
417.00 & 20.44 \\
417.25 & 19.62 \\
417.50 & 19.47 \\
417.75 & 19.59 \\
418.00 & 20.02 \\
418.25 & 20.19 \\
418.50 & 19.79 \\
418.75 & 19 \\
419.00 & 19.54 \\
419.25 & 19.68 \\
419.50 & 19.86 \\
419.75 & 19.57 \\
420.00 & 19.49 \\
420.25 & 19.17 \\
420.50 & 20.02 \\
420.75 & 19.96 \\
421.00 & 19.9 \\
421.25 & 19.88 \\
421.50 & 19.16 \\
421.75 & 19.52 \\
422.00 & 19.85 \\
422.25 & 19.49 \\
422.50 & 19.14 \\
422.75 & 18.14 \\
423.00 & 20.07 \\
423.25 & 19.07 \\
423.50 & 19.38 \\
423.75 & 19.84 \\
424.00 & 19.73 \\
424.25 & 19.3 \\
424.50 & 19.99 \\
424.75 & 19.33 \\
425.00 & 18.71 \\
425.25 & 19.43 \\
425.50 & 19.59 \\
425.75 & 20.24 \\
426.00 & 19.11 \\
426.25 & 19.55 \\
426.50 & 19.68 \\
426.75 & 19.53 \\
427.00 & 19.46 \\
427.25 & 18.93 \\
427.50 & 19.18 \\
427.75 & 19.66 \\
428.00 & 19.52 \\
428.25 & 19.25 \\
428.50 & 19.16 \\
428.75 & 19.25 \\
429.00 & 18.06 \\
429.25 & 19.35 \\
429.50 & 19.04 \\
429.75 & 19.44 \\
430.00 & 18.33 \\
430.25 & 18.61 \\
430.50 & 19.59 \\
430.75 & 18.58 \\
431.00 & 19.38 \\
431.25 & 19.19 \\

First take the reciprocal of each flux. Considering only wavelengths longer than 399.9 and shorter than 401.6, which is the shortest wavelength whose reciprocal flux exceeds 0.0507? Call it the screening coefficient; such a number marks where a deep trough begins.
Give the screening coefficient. 400.50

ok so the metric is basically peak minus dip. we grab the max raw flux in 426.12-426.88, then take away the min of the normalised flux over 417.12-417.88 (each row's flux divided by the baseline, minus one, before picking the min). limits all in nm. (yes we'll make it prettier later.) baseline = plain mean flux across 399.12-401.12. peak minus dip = 19.7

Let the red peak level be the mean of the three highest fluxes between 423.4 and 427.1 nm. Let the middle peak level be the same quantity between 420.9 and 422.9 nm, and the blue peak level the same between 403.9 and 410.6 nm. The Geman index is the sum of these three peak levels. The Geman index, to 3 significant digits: 60.8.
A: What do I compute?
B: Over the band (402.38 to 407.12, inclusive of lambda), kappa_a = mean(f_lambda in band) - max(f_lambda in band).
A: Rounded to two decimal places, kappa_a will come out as -0.86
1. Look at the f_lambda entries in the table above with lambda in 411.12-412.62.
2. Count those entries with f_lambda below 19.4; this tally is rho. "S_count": 2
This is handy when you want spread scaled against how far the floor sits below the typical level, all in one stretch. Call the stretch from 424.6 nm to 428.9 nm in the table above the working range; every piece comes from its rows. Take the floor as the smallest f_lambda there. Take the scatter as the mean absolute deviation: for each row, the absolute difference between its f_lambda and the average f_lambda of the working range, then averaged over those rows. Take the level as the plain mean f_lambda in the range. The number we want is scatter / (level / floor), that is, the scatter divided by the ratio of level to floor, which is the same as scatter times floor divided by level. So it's 0.25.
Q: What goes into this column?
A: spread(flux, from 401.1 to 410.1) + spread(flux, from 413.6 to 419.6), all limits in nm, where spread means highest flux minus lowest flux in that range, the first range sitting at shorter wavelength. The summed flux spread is 8.9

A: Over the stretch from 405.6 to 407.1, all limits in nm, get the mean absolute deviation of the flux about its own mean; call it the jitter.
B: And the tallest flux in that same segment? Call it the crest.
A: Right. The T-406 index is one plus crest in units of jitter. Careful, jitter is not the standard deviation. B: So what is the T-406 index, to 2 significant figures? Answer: 74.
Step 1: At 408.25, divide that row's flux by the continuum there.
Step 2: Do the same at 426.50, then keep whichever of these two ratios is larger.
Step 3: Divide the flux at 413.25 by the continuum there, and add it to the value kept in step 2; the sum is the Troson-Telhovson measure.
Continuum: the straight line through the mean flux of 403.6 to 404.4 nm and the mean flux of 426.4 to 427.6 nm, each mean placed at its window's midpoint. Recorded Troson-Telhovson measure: 1.99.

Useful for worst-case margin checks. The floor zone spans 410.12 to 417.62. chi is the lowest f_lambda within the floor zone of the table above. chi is 11.73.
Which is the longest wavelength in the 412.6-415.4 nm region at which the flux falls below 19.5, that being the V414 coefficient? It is 414.25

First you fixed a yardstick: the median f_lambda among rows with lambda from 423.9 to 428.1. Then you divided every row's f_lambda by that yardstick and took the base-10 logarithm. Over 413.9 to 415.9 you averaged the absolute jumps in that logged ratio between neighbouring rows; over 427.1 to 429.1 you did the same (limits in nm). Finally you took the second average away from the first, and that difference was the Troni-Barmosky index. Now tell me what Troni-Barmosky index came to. -0.002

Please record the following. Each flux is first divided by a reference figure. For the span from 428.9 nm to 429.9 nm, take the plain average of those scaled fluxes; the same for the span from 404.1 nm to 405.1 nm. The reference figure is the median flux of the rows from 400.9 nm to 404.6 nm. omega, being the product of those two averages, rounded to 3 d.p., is 0.937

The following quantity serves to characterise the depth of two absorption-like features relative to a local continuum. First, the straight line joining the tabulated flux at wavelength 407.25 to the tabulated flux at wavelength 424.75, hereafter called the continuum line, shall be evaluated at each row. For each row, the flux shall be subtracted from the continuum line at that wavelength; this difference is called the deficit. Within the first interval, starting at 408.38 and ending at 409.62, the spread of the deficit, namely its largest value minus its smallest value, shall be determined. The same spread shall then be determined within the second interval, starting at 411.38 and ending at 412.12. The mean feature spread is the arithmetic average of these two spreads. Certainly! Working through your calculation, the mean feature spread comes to 1.0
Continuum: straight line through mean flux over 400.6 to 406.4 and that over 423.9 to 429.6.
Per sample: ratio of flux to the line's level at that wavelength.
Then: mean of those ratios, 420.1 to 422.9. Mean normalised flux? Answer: 0.996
